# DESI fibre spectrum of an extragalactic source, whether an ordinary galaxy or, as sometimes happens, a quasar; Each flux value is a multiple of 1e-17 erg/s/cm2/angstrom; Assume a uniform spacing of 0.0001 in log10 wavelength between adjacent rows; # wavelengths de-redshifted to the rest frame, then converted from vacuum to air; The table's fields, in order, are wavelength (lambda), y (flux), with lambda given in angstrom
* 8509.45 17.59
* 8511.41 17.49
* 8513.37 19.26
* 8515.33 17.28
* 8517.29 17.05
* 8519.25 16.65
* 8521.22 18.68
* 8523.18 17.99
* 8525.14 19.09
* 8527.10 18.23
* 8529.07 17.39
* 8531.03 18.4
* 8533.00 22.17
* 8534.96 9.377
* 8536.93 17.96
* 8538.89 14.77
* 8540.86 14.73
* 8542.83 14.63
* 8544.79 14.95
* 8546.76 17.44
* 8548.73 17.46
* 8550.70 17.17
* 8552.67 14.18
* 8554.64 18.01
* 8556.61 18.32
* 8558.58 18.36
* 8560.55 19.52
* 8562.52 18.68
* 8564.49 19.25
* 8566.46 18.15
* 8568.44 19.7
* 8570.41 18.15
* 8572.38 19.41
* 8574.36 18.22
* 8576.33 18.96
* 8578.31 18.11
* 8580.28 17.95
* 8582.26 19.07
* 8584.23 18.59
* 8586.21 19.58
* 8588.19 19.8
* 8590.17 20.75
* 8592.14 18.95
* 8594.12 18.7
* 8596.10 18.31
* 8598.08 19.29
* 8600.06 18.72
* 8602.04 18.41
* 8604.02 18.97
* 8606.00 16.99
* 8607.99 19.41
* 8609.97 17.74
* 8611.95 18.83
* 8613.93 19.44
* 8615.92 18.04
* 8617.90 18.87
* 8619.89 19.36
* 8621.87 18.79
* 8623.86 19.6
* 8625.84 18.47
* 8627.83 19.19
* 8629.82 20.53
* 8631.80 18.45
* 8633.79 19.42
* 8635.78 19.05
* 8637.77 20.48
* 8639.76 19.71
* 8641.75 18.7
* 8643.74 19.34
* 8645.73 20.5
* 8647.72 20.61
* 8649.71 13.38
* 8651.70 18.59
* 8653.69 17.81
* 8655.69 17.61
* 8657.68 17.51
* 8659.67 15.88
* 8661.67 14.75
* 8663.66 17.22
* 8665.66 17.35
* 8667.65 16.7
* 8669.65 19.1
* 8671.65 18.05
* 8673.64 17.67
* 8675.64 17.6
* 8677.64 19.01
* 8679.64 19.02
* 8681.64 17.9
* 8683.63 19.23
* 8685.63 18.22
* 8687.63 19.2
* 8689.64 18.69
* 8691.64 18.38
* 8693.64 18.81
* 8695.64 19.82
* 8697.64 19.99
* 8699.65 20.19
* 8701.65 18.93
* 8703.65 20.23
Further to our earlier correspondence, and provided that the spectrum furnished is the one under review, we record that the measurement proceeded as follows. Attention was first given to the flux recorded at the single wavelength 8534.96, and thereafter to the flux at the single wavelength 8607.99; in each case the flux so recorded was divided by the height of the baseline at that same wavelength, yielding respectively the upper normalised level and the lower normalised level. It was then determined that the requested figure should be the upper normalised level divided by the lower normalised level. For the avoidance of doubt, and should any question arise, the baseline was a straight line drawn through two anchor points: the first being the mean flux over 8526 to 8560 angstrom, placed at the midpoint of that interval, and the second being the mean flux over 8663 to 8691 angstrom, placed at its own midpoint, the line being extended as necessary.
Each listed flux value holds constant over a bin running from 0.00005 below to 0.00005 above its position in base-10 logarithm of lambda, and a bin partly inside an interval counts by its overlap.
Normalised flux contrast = 0.51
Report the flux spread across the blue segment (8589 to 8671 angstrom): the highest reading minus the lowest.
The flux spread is 7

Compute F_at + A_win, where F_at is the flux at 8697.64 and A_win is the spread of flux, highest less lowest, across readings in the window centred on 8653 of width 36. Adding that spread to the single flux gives 27.2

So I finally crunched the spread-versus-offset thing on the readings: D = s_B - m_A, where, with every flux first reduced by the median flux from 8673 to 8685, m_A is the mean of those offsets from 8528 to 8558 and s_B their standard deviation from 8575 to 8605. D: 2.7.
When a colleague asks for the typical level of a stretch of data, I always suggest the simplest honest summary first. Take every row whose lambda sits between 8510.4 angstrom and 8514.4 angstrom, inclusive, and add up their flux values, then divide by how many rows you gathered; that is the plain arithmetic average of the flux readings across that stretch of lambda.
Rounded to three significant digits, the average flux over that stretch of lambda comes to 18.4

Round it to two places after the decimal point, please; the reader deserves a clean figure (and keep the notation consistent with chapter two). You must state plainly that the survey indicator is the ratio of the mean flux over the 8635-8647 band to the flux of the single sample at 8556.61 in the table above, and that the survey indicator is 1.07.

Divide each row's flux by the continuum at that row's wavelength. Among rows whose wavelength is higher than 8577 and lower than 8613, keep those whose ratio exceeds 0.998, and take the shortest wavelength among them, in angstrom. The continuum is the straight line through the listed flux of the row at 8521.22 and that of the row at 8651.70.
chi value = 8582.26 angstrom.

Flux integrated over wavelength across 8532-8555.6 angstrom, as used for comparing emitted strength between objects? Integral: 379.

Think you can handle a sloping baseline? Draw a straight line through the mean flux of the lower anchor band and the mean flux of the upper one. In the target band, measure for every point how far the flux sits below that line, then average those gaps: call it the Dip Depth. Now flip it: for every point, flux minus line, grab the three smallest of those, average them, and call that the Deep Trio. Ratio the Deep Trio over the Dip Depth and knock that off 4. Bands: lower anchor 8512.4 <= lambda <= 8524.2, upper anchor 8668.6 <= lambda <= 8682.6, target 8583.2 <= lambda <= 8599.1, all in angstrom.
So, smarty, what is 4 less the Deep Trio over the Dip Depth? 4.4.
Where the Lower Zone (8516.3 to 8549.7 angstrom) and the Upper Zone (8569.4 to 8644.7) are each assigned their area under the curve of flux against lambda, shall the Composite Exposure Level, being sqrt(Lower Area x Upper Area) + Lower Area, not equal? 1461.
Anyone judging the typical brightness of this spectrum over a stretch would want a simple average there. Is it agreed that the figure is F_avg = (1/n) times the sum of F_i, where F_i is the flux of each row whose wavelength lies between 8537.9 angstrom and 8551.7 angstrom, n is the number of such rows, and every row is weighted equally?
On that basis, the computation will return 15.9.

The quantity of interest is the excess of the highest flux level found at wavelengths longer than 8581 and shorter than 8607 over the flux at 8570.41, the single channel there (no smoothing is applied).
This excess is 2.6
